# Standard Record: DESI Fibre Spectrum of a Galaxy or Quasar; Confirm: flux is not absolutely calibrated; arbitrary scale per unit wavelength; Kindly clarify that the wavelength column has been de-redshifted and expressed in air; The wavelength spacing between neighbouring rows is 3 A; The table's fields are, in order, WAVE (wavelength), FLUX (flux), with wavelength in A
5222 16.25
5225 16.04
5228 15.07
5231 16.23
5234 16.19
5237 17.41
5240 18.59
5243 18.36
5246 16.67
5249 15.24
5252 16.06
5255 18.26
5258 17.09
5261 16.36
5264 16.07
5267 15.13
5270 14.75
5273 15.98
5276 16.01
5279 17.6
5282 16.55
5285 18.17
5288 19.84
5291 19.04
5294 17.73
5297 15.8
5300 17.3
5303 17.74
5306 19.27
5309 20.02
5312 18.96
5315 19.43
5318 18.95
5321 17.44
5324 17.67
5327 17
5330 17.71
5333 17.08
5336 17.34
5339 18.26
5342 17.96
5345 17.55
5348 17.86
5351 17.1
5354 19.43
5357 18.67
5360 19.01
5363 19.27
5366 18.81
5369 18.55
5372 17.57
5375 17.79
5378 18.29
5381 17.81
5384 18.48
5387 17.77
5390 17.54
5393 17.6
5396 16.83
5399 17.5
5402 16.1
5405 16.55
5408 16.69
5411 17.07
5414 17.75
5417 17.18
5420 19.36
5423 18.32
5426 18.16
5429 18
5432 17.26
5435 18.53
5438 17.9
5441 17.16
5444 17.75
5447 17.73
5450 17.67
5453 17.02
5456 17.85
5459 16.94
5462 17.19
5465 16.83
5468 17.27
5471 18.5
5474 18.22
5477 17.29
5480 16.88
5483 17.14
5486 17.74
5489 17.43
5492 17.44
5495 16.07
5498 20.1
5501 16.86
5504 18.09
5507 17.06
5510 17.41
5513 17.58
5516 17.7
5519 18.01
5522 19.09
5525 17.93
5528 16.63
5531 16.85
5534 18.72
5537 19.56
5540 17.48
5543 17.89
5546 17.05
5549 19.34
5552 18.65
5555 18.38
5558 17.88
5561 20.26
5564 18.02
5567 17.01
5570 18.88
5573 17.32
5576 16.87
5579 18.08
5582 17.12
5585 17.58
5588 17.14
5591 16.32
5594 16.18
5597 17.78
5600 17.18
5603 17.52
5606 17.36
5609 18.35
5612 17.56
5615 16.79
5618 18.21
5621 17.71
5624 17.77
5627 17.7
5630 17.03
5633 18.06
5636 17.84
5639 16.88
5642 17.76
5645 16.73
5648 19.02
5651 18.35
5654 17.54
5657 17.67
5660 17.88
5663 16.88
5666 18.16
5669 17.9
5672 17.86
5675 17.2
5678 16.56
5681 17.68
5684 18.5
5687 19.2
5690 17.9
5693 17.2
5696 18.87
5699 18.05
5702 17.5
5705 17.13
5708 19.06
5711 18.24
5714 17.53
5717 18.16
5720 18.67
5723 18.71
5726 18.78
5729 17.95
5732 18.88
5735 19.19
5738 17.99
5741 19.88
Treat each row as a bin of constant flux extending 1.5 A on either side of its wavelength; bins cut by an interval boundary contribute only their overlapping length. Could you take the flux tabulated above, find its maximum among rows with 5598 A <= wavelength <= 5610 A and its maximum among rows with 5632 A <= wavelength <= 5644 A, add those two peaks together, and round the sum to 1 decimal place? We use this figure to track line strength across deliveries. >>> 36.4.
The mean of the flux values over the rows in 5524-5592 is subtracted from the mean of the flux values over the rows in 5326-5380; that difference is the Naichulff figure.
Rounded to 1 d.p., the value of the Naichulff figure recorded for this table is 0.2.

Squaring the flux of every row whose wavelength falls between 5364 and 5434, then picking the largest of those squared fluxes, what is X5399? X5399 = 375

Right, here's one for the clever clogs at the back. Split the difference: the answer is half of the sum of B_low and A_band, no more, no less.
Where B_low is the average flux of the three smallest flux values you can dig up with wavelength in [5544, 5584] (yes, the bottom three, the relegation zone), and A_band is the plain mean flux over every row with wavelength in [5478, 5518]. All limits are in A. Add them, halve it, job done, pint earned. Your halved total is 17.2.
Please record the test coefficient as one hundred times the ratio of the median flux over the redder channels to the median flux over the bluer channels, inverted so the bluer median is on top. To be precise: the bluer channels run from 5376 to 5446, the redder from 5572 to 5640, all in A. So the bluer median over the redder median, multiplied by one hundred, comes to 101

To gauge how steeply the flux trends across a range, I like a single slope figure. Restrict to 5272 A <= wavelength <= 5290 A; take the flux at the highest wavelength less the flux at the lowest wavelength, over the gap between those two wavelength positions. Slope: 0.26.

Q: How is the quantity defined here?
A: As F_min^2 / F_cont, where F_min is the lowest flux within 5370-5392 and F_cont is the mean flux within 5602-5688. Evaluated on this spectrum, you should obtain 17.4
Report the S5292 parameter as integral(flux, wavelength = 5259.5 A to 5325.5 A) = 1157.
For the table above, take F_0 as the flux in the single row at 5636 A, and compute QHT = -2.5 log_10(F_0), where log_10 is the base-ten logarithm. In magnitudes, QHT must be -3.13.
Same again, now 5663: -3.07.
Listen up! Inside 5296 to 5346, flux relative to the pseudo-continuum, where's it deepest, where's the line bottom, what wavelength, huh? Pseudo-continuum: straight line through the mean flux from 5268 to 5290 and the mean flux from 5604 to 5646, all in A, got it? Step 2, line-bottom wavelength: 5297 A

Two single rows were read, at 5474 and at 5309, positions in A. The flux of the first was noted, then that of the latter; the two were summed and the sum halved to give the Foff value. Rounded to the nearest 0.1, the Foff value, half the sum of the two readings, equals 19.1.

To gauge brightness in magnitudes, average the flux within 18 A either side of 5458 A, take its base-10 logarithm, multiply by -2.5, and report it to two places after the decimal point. -3.11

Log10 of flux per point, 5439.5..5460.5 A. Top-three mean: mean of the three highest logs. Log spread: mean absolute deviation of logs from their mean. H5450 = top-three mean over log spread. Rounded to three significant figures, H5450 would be 144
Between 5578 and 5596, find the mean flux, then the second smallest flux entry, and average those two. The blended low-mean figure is 16.7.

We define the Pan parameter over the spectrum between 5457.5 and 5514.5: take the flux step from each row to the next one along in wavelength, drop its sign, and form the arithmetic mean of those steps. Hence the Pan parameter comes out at 0.92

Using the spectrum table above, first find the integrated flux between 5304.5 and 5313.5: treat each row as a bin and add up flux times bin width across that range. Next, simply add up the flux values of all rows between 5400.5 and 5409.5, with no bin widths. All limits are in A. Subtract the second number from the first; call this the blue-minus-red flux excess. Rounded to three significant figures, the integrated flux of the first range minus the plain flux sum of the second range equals 125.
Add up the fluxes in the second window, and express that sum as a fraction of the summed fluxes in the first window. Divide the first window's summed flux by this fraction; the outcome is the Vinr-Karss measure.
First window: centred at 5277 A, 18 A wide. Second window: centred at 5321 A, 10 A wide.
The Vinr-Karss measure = 182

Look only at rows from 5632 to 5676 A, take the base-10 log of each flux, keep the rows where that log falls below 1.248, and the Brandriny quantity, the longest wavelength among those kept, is 5675 A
